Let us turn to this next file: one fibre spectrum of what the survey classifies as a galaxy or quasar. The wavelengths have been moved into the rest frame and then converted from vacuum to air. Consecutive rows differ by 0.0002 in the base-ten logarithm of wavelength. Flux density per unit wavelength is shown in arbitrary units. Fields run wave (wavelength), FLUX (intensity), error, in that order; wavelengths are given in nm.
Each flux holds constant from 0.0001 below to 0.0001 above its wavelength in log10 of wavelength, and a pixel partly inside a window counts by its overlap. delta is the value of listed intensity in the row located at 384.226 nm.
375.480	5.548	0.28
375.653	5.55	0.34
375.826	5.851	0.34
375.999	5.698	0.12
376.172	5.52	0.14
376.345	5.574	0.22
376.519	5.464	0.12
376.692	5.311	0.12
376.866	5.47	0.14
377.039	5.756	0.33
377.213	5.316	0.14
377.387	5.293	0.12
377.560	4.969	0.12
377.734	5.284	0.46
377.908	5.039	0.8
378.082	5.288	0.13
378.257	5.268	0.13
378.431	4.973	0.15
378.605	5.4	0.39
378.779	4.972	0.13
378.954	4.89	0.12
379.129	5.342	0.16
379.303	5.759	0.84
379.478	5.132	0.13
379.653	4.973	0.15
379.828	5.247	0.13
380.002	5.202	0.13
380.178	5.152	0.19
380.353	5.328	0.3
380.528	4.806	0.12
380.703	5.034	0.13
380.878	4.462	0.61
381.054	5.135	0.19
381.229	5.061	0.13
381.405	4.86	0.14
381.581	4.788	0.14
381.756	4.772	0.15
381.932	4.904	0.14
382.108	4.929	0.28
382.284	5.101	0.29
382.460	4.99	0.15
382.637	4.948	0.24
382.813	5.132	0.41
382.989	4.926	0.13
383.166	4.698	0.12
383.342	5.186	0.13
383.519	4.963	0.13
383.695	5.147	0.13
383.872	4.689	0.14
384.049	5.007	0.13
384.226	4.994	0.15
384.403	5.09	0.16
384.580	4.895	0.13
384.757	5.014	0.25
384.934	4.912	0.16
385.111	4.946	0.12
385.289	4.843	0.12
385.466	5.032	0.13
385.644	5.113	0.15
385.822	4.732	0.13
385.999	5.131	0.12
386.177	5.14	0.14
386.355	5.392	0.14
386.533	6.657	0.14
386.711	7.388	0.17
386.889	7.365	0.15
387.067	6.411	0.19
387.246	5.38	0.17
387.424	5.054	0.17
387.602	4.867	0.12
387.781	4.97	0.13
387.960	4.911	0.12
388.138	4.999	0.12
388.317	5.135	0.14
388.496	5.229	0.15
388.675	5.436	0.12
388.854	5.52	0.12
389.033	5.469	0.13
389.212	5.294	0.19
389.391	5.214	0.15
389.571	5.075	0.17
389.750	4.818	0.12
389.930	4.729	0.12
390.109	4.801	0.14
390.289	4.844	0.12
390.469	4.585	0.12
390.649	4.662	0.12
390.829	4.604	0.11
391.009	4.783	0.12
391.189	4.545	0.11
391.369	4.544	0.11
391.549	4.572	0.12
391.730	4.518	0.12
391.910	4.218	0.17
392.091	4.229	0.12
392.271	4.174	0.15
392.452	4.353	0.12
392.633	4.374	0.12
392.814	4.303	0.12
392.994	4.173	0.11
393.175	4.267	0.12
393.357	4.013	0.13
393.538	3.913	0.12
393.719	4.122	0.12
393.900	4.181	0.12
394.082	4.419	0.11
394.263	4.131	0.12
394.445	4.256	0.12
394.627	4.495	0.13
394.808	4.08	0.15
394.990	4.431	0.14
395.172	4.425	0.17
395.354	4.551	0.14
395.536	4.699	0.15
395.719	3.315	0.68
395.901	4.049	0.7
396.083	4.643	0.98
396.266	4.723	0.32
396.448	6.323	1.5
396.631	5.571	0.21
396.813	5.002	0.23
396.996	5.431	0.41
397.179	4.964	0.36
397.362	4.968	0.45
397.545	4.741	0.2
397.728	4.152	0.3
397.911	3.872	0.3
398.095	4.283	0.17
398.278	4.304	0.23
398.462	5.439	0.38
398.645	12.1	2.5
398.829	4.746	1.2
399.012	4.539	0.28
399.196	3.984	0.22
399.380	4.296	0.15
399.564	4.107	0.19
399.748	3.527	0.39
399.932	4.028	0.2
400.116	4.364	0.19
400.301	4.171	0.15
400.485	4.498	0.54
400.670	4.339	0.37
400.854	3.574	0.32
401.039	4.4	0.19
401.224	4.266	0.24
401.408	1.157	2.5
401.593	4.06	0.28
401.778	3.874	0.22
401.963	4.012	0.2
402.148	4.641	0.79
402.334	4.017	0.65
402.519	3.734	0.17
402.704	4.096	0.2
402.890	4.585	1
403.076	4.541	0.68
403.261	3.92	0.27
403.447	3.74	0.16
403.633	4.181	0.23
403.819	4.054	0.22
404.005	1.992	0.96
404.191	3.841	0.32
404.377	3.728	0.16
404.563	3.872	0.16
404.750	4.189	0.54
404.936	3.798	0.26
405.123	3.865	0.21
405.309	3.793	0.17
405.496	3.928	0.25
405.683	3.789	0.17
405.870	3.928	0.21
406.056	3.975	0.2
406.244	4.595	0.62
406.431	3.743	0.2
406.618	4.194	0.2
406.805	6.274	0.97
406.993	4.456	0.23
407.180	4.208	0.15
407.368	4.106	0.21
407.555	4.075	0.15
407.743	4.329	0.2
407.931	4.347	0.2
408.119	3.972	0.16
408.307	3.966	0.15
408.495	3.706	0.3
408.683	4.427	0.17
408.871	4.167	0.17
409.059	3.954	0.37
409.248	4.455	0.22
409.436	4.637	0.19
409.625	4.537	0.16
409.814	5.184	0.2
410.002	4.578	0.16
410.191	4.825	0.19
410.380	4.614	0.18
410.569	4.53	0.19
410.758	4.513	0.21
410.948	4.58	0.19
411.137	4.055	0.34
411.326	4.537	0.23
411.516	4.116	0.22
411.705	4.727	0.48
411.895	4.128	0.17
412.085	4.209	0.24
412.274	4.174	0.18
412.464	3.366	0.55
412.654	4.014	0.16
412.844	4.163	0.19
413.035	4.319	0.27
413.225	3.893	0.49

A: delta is 4.994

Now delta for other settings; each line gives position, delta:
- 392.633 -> 4.374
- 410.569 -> 4.53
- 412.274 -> 4.174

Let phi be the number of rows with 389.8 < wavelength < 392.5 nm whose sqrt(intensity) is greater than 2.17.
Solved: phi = 4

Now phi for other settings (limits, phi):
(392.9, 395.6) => 0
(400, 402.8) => 0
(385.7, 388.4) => 15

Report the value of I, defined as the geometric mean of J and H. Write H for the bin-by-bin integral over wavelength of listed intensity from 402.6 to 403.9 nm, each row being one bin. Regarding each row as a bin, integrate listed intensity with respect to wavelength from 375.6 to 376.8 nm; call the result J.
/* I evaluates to 6.01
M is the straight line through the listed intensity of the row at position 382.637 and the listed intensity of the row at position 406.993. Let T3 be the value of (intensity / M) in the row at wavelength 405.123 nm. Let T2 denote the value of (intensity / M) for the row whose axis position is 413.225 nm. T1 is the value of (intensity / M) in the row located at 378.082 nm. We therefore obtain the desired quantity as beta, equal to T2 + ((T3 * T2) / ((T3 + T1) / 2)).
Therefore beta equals 1.71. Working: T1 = 1.05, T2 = 0.90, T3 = 0.86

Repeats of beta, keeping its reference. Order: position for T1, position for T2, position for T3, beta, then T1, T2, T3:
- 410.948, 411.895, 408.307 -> 1.82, 1.05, 0.95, 0.90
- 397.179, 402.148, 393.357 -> 1.92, 1.07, 1.02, 0.85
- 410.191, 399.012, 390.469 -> 1.90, 1.10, 0.98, 0.96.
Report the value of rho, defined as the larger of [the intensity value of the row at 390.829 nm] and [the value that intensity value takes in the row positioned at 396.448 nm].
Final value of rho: 6.3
